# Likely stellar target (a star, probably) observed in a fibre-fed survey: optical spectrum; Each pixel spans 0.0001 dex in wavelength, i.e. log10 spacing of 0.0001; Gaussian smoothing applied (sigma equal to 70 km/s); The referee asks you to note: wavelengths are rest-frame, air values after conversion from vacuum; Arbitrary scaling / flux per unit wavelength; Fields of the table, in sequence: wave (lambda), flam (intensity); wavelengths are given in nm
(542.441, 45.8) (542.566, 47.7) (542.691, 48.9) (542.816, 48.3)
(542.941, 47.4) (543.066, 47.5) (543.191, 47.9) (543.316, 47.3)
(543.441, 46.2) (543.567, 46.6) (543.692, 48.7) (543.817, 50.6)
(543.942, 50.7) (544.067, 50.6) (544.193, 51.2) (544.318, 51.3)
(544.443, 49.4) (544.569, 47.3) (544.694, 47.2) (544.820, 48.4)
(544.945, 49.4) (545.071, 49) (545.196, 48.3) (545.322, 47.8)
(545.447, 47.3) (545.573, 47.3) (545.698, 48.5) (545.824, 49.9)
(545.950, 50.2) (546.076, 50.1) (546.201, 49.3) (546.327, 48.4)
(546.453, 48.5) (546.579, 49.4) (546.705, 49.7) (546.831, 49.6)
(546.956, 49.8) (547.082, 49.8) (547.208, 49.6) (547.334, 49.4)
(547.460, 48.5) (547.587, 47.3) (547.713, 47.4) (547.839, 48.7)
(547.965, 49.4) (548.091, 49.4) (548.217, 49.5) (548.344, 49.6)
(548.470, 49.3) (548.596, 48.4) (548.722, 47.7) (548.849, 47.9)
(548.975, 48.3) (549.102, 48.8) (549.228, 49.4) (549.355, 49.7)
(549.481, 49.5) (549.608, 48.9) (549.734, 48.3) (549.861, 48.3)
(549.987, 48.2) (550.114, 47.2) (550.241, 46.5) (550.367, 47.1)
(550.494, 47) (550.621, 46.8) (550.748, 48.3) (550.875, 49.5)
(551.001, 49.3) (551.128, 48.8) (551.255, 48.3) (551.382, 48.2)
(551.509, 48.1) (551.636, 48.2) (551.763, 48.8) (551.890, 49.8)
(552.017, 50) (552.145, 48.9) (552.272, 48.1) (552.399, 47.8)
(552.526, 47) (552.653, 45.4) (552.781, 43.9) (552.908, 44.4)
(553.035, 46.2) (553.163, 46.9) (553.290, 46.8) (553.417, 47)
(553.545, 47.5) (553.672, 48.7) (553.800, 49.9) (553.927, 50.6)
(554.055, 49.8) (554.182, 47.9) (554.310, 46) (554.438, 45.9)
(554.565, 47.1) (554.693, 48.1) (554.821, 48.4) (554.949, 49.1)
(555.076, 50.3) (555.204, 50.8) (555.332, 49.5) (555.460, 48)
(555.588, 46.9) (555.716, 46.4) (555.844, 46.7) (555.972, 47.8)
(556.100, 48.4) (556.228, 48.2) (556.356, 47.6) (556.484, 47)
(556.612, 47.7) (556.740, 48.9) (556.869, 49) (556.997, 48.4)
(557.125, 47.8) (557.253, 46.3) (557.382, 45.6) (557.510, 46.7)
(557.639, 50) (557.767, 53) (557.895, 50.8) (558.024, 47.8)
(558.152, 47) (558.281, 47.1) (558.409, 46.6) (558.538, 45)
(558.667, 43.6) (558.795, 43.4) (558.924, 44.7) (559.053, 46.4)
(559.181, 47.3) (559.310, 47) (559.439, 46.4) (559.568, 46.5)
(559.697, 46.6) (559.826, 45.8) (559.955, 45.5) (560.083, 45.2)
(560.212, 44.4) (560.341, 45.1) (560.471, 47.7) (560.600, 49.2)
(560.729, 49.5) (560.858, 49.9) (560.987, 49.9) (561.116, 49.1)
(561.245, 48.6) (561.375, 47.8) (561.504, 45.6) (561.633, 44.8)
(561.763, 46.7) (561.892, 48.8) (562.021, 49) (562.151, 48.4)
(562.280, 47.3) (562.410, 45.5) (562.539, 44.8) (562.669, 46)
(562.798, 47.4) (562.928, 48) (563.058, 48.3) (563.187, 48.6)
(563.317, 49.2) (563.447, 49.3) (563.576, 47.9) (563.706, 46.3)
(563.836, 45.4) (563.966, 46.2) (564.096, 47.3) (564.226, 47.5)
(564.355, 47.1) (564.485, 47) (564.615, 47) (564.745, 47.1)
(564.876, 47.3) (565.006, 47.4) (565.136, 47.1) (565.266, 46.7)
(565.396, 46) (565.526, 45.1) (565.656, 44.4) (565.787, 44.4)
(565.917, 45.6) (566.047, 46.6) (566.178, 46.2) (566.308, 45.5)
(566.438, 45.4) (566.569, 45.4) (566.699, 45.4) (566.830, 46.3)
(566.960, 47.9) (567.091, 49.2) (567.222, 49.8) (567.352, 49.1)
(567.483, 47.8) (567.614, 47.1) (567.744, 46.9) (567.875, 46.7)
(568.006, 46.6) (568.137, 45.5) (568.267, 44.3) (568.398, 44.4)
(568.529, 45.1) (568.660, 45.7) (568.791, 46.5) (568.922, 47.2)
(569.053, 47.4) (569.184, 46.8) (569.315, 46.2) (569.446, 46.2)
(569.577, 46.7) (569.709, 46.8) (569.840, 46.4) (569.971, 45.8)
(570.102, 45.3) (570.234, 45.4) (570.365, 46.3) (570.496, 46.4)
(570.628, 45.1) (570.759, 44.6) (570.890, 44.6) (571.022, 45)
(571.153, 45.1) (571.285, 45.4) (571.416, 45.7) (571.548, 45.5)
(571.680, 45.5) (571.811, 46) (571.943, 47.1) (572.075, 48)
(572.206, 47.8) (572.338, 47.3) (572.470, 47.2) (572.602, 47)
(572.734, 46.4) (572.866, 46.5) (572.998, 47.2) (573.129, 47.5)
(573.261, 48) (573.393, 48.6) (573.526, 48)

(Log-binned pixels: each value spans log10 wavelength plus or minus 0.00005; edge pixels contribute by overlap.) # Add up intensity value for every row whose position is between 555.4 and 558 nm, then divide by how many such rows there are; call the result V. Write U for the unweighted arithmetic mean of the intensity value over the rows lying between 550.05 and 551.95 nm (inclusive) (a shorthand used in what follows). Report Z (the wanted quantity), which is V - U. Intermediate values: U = 48.1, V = 48.1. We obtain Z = -0.1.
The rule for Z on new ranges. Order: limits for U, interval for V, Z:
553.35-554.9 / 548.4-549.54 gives 0.7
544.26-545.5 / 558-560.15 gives -2.5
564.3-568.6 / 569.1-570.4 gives -0.3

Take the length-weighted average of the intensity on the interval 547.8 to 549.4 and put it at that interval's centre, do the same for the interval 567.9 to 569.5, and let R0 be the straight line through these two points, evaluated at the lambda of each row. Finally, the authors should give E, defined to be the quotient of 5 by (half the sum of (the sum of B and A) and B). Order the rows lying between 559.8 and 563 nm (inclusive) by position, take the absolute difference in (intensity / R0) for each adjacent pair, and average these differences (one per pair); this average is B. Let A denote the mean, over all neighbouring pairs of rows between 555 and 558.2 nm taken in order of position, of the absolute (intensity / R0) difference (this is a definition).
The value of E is 153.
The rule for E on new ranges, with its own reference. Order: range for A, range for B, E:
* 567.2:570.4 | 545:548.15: 303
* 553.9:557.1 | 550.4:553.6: 222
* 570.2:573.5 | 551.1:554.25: 243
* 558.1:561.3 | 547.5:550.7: 300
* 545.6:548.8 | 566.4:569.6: 272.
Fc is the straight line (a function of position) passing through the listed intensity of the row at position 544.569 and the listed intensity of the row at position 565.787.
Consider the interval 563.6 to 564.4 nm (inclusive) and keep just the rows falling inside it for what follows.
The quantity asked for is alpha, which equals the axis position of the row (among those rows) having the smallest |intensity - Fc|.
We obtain 563.836 nm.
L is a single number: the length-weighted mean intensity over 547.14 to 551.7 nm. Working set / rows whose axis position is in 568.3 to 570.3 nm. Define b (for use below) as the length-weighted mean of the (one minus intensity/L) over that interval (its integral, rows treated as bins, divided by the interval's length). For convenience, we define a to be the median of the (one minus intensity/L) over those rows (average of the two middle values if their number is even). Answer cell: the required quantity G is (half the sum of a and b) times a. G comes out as 0.0022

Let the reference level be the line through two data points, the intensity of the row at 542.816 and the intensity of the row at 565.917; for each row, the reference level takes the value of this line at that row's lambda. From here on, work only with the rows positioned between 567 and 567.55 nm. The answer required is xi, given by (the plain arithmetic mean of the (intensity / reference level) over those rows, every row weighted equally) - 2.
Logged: -0.922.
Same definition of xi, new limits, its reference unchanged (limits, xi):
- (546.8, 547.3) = -0.960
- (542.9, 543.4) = -1.015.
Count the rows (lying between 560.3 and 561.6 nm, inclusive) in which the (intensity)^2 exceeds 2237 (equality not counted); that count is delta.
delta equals 8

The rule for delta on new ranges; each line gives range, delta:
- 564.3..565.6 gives 2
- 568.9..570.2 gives 1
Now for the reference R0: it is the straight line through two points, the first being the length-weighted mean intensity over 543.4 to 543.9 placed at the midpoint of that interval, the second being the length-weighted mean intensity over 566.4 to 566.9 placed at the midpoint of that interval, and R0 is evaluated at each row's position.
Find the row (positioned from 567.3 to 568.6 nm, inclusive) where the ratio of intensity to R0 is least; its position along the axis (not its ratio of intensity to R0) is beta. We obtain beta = 568.267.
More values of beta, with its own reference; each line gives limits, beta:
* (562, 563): 562.539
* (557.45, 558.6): 558.538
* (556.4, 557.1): 556.484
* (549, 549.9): 549.734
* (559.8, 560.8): 560.212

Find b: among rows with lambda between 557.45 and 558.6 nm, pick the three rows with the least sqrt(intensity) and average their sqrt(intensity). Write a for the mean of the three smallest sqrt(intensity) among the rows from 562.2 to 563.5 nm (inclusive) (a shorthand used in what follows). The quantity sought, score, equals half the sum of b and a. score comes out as 6.76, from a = 6.74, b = 6.79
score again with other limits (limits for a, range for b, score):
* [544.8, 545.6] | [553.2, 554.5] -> 6.84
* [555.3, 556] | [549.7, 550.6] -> 6.84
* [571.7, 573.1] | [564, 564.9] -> 6.83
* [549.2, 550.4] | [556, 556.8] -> 6.87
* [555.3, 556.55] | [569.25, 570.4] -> 6.79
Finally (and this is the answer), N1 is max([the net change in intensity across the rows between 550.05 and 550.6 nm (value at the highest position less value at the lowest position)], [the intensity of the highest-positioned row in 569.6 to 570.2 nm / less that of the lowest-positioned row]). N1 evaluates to -0.2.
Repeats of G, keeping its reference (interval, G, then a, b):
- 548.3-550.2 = 0.0000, 0.00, 0.00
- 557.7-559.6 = 0.0014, 0.04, 0.03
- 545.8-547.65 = 0.0005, -0.02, -0.02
